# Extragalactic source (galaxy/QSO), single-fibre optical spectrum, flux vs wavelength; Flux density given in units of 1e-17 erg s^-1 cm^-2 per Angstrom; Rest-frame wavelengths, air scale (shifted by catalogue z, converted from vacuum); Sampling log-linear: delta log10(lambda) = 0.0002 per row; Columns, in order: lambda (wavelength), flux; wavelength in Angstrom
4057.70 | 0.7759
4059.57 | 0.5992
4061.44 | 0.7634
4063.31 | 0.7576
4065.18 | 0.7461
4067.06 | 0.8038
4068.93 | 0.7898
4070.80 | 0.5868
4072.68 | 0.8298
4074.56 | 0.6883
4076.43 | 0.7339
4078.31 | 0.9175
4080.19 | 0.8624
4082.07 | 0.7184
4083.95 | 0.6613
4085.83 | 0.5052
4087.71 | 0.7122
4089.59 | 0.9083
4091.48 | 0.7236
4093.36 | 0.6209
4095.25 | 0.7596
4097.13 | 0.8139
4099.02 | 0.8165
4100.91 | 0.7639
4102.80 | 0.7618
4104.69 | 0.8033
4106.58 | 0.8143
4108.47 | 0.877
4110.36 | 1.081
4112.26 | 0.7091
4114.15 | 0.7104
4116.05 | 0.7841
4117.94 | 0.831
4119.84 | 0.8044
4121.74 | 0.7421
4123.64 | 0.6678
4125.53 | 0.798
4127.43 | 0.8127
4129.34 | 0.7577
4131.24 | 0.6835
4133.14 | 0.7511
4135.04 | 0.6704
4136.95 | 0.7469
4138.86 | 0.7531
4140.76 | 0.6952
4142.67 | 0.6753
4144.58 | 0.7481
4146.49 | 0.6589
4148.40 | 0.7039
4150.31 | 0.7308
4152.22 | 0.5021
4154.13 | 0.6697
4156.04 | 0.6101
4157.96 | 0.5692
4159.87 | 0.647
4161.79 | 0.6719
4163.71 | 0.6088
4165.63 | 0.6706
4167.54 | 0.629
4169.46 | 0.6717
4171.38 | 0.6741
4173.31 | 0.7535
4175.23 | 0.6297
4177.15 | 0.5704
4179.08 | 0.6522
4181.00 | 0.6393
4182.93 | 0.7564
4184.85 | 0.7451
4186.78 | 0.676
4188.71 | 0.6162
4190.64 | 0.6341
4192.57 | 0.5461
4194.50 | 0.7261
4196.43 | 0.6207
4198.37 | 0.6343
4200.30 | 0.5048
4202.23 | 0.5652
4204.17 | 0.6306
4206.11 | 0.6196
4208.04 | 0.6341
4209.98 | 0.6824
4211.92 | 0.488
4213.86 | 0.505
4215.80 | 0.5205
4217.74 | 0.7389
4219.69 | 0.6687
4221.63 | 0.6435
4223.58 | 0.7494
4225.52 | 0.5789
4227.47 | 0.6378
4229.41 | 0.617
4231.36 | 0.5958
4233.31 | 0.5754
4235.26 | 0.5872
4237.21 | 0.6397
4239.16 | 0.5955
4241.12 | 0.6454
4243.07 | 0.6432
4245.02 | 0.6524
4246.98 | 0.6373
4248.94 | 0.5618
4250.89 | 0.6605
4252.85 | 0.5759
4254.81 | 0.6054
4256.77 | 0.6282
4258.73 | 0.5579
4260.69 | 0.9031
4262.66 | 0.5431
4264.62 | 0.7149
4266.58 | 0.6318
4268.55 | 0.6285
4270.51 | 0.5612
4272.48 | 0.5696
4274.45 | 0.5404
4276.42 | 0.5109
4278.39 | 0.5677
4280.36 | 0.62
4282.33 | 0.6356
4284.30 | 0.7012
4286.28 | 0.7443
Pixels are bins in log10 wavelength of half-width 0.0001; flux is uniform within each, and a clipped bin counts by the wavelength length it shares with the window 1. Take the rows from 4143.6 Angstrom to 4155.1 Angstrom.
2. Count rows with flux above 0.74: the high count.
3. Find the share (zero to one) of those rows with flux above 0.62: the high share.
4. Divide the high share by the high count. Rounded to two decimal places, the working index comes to 0.83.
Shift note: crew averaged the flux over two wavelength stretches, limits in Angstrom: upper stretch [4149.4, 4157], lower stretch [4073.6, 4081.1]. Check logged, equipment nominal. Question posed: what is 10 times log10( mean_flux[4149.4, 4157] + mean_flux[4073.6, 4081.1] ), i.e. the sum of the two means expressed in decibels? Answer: 1.55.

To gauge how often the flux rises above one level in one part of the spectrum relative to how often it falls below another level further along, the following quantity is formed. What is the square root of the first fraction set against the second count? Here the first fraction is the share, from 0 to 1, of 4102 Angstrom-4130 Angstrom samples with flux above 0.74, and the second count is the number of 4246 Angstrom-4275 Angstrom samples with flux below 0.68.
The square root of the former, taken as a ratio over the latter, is 0.069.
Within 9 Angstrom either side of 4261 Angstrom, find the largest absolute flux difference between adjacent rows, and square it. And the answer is 0.13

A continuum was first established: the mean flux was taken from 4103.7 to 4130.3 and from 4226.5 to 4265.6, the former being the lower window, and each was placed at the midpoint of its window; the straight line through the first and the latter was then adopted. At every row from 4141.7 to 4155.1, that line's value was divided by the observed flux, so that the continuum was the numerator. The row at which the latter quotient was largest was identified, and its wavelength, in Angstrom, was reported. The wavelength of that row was 4152.22 Angstrom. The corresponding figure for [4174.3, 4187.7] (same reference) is 4177.15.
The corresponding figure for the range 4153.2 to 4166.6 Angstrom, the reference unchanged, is 4157.96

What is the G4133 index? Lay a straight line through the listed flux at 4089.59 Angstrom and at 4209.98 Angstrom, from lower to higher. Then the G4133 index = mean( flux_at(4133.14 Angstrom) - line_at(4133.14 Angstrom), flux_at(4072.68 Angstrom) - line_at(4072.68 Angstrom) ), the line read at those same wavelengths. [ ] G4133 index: -0.093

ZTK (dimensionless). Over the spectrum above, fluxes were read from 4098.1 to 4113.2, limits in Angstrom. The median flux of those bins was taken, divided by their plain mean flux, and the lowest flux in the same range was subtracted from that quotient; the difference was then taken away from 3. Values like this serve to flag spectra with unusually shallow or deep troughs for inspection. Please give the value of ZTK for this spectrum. 2.73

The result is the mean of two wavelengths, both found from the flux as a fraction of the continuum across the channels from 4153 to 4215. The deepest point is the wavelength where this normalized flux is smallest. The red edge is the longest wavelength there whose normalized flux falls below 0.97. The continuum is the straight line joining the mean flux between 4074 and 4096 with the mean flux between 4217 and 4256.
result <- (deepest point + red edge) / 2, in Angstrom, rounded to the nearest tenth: 4212.9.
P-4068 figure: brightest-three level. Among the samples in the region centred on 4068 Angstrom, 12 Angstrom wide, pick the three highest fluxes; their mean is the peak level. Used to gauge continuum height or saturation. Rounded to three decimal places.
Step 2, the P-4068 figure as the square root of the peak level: 0.899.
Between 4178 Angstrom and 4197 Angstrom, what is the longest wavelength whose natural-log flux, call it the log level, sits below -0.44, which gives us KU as 4196.43 Angstrom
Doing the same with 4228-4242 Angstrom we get 4239.16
